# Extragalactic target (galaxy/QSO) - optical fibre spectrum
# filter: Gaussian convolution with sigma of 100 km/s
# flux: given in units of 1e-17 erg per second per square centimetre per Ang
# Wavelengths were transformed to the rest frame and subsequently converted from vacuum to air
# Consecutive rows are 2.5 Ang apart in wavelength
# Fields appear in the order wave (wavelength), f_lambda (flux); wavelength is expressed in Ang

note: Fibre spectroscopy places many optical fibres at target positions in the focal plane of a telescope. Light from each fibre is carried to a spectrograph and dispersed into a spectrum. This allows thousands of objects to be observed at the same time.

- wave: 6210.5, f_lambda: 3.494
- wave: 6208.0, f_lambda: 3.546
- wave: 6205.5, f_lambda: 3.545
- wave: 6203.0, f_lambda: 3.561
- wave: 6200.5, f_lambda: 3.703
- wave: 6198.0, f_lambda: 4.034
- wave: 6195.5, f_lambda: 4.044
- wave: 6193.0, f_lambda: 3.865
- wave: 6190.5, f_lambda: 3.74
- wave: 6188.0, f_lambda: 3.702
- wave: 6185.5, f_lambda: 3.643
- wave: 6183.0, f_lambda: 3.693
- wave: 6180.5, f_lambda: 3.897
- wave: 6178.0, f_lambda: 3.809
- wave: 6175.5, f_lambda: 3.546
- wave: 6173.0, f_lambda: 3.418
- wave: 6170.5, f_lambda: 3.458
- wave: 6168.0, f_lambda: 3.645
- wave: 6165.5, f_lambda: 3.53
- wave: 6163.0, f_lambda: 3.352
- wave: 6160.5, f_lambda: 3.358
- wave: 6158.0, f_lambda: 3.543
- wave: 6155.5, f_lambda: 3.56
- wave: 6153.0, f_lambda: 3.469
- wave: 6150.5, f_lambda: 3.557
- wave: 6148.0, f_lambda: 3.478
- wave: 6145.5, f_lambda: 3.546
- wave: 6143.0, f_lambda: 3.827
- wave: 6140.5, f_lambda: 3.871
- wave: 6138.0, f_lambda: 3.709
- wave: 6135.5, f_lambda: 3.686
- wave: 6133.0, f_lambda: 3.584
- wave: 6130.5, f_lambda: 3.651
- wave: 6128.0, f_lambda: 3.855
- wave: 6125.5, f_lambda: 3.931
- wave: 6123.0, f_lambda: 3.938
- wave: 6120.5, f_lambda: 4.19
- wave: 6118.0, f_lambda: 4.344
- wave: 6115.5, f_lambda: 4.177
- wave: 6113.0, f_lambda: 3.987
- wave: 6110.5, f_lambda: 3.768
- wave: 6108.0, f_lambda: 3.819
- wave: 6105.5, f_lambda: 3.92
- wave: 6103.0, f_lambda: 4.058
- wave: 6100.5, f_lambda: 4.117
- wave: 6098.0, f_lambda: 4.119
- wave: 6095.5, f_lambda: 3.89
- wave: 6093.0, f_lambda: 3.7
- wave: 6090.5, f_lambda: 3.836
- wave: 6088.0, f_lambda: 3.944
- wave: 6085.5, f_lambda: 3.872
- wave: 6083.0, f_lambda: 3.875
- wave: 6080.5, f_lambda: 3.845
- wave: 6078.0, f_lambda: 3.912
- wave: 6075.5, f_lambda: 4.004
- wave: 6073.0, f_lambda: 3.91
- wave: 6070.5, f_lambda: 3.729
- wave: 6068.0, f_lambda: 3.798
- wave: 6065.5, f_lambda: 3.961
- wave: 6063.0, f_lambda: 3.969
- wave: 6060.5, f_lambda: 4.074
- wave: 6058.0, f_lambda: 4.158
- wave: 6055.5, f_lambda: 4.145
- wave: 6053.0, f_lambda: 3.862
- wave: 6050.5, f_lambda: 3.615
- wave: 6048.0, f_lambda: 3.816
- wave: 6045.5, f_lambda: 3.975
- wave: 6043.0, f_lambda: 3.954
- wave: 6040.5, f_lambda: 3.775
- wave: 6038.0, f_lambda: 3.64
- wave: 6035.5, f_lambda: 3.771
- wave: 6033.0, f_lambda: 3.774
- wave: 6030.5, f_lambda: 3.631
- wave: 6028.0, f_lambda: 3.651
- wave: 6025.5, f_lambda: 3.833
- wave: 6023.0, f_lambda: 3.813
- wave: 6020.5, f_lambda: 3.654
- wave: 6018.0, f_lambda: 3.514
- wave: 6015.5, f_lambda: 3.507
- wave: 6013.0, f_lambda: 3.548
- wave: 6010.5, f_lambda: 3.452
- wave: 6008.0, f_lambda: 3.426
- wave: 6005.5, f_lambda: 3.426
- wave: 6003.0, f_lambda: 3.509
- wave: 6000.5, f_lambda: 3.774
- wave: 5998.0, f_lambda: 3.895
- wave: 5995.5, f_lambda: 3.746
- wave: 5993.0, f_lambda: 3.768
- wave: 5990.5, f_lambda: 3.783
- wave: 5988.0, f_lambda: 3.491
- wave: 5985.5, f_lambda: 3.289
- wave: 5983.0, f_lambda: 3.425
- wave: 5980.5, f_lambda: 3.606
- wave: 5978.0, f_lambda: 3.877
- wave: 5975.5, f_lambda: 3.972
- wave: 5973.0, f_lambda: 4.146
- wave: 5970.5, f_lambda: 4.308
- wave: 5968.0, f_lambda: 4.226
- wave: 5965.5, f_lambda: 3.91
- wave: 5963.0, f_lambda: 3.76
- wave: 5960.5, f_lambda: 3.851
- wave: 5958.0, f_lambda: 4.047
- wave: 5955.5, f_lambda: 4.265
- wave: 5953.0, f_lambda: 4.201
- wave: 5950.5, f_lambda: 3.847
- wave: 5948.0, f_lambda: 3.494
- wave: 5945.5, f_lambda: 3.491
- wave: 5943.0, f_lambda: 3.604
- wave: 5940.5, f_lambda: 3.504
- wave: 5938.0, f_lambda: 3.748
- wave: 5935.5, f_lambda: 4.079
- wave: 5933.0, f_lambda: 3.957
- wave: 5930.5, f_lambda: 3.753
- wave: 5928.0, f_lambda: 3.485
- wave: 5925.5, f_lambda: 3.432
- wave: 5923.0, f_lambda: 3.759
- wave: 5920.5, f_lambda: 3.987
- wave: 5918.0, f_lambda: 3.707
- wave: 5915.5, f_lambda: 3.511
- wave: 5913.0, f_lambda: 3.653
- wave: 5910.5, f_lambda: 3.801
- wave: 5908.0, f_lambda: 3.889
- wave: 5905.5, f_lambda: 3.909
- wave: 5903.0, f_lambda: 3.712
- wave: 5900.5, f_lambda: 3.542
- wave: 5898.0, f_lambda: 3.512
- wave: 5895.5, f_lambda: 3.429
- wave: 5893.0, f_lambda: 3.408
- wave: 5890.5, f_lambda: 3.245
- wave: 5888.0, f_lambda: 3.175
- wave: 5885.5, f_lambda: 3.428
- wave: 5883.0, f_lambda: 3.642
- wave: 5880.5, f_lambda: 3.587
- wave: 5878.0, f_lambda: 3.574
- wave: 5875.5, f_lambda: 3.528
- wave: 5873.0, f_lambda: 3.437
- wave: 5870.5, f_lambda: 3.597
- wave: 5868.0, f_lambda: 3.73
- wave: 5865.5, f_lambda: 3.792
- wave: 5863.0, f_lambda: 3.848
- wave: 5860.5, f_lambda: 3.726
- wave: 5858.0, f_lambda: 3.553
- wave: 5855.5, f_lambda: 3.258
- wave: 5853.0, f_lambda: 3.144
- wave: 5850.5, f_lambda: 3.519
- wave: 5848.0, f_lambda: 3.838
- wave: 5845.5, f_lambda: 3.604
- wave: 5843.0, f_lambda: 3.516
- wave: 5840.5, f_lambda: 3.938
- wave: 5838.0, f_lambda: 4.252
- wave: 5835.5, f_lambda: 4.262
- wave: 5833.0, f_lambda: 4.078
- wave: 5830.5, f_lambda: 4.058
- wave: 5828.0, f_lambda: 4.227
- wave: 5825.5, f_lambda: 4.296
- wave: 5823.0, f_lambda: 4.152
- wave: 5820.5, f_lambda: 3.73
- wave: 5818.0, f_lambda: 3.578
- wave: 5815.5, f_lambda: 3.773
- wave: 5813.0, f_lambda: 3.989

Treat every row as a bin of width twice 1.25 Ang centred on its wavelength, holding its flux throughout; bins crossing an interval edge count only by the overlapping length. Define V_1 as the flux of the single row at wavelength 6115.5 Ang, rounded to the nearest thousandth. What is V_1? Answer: 4.177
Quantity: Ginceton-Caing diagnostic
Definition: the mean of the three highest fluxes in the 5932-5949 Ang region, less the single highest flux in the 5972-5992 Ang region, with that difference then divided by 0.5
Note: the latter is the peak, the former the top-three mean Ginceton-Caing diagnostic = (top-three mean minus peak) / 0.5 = -0.4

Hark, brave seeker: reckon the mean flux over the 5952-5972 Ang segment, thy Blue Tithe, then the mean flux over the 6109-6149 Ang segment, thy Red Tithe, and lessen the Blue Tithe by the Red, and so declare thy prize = 0.2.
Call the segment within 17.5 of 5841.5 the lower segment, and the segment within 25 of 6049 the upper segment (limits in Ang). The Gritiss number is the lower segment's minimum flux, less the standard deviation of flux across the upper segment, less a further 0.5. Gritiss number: 2.48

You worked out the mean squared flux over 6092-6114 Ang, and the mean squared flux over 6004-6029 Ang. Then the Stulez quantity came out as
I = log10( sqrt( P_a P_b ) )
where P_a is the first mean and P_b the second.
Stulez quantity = 1.15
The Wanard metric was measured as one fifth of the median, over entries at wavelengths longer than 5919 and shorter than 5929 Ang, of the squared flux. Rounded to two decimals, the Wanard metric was 2.63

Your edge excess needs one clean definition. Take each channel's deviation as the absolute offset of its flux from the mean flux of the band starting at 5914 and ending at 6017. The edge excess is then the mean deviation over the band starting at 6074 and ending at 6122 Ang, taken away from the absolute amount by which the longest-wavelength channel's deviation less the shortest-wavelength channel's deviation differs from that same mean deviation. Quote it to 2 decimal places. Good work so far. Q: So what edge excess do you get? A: -0.19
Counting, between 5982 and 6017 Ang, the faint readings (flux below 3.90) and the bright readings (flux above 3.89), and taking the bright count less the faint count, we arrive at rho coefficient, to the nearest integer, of -13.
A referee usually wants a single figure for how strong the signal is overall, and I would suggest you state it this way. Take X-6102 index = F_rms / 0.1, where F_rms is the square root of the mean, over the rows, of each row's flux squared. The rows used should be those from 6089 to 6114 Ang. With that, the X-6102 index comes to 39.2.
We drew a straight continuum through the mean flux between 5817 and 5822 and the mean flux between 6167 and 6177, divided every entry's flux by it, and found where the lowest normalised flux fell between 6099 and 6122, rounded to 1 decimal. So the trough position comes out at 6110.5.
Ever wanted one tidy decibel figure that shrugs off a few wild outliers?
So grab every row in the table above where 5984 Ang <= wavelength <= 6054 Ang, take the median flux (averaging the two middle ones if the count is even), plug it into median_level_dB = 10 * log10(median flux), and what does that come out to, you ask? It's 5.68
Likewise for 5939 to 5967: 5.85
